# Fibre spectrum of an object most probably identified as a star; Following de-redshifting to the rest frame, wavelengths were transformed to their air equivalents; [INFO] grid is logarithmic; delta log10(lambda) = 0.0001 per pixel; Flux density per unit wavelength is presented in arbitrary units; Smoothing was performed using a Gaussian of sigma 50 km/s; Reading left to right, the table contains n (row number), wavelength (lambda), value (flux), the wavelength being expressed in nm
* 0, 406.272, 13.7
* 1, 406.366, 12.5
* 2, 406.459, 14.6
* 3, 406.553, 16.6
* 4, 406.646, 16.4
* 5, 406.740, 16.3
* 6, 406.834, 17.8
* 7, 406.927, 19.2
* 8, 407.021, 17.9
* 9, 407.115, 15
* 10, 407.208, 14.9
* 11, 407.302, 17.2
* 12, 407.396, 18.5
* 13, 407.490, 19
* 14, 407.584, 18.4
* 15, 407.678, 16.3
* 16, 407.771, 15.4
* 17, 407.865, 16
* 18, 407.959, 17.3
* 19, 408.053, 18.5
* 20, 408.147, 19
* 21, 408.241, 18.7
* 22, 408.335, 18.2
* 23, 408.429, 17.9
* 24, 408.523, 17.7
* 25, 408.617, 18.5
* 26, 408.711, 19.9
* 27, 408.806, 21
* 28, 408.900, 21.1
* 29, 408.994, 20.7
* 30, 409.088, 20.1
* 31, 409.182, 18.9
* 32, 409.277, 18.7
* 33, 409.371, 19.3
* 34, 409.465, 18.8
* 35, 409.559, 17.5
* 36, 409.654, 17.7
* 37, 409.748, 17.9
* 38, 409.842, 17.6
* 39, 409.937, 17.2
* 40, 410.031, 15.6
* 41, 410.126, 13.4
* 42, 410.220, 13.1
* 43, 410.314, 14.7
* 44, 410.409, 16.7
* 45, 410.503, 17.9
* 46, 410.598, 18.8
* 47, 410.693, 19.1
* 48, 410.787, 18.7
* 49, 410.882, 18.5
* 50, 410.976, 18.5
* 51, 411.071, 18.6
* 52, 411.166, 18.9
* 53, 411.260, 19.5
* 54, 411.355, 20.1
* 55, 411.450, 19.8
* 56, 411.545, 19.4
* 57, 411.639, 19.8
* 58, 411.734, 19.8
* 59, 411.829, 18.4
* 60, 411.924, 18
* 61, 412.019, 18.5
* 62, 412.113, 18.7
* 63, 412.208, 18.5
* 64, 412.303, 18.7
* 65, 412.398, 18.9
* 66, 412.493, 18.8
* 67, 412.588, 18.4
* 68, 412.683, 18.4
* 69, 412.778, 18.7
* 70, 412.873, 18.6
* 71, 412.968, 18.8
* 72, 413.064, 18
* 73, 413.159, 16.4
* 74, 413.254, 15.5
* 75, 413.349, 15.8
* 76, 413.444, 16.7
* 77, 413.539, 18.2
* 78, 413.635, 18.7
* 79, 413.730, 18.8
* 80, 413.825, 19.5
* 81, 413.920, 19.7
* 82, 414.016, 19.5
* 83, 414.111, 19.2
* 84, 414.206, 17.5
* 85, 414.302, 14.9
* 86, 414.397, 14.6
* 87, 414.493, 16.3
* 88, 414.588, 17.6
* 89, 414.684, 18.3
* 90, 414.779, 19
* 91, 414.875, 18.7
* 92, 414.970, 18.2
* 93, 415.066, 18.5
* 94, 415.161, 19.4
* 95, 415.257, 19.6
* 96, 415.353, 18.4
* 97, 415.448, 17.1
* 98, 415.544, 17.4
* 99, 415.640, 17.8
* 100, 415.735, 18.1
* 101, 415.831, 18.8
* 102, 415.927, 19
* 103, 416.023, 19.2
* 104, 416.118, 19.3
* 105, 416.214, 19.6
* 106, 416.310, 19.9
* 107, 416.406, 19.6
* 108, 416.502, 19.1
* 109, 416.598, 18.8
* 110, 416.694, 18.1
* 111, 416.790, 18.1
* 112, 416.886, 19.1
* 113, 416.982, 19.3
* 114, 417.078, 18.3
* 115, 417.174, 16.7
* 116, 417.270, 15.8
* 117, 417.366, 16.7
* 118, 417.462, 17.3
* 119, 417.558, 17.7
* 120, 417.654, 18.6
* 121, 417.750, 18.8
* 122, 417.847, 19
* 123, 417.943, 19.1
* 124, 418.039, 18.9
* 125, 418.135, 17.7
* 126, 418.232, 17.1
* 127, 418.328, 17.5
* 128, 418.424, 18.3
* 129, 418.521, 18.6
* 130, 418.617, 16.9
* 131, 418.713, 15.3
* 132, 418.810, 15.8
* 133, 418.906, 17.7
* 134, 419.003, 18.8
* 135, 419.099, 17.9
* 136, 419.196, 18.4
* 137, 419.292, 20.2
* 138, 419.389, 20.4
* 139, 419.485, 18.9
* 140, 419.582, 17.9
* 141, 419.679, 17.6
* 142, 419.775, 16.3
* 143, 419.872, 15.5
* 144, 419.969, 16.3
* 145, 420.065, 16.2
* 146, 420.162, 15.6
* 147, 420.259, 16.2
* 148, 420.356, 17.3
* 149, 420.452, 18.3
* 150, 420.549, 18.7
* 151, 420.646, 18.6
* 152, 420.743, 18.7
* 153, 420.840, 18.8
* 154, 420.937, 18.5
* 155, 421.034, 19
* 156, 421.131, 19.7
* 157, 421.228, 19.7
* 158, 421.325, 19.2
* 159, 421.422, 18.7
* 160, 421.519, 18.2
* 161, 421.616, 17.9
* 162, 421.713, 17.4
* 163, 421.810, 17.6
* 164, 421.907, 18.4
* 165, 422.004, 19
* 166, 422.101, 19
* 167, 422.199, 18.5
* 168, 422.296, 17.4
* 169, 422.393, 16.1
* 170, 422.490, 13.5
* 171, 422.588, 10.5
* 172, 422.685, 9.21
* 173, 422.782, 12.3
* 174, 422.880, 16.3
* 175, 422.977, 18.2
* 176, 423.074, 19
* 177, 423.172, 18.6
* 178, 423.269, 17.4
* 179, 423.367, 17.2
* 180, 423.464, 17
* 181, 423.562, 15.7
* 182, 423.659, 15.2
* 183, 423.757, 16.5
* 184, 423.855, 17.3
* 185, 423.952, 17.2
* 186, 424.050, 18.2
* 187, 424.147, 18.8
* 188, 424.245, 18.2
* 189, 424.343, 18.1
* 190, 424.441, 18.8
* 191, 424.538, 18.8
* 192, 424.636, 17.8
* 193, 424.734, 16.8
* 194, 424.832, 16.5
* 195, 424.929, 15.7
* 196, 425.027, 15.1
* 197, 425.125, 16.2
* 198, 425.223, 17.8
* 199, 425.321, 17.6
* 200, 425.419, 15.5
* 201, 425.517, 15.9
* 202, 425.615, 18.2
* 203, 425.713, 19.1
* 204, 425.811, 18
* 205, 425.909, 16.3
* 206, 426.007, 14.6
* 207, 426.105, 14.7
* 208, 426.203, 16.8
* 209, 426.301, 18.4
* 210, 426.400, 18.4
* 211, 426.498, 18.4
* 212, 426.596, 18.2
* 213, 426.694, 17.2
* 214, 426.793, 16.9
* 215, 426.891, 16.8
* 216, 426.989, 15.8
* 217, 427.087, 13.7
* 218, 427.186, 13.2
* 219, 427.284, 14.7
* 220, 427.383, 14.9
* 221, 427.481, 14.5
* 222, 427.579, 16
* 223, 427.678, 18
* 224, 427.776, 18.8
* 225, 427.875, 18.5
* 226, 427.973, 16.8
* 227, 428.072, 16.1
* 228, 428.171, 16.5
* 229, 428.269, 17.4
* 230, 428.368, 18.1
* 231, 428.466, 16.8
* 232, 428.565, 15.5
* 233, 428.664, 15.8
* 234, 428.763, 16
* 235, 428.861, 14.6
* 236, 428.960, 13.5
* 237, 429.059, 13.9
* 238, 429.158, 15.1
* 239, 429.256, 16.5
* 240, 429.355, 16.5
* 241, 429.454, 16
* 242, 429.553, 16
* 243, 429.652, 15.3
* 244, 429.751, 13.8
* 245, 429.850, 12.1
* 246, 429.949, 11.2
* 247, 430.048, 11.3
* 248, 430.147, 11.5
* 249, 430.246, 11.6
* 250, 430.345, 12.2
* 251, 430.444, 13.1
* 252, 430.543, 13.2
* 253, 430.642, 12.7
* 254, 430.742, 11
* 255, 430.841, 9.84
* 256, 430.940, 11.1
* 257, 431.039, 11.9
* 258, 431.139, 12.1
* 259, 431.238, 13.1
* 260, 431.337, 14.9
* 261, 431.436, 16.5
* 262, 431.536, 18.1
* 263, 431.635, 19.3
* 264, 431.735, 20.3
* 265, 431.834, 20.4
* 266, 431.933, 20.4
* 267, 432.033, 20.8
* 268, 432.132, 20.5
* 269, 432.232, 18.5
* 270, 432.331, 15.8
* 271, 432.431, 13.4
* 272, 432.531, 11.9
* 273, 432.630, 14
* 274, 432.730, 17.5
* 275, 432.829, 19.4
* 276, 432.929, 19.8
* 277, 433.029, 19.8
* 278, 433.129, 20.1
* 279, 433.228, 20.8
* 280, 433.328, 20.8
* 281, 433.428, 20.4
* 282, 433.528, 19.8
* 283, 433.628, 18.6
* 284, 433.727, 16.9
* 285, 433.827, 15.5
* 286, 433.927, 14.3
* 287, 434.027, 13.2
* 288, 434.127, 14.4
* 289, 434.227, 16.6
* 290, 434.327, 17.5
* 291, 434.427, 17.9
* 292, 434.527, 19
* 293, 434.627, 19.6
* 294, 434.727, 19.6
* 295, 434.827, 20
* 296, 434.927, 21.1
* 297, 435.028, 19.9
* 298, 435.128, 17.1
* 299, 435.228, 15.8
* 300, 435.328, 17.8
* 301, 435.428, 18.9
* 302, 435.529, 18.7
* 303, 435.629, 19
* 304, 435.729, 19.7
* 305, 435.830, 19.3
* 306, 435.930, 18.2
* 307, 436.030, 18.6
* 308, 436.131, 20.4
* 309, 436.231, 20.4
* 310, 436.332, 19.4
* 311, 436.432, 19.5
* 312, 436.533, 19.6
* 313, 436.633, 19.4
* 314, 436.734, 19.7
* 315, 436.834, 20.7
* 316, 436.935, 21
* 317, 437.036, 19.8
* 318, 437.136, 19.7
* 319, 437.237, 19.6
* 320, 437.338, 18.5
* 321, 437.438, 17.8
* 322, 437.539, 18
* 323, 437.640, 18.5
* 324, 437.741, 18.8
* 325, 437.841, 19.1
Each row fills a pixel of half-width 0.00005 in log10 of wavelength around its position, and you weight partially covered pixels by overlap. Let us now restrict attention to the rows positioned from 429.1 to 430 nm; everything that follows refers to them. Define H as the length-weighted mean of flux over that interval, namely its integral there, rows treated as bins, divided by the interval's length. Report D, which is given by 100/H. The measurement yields 6.80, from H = 14.7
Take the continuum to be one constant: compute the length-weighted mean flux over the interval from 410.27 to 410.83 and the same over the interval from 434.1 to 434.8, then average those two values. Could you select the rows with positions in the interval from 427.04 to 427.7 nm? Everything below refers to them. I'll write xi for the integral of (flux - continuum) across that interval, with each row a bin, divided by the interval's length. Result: -2.9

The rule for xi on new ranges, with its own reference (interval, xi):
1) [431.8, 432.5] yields 0.5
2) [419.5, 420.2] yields -1.2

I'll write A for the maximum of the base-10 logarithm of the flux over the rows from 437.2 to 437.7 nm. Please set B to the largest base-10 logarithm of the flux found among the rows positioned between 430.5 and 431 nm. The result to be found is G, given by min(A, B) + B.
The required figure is 2.24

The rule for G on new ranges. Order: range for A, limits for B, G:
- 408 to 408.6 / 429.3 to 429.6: 2.43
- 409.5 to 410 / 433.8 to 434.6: 2.53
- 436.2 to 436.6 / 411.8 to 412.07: 2.53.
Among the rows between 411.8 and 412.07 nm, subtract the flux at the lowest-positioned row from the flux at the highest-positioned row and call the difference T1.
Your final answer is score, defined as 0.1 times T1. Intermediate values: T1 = 0.1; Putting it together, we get 0.0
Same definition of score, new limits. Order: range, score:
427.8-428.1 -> -0.2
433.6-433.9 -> -0.3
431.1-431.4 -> 0.3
